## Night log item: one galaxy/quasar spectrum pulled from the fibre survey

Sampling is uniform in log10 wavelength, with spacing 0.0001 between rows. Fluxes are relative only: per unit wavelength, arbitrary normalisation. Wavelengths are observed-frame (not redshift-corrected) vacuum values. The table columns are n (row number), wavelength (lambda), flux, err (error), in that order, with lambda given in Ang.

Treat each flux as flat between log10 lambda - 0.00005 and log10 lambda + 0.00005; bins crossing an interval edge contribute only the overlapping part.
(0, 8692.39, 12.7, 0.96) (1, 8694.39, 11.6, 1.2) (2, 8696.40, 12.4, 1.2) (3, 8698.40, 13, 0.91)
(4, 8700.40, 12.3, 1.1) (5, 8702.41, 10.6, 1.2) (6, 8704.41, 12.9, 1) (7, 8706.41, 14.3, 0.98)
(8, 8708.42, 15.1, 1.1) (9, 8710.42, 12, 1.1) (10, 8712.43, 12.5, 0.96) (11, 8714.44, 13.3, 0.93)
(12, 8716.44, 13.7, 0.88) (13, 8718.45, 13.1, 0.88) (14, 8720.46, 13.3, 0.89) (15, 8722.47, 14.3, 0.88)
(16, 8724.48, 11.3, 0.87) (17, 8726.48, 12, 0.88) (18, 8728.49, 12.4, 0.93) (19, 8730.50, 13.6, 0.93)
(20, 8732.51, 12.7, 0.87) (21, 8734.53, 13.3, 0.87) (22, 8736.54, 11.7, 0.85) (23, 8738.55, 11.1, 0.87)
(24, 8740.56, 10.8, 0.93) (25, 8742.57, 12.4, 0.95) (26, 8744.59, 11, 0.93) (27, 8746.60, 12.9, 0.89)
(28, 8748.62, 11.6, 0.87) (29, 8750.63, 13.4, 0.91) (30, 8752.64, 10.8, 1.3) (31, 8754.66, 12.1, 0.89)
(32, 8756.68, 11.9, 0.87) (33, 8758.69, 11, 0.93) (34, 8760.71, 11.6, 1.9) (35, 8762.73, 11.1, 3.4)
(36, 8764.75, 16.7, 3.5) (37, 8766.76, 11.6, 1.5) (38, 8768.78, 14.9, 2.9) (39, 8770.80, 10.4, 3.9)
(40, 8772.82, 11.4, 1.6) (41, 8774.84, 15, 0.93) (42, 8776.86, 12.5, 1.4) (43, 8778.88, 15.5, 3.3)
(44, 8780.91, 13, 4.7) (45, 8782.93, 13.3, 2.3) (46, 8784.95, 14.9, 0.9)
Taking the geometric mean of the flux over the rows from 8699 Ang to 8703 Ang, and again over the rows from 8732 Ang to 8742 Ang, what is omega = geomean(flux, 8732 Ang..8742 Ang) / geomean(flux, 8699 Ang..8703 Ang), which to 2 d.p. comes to 1.04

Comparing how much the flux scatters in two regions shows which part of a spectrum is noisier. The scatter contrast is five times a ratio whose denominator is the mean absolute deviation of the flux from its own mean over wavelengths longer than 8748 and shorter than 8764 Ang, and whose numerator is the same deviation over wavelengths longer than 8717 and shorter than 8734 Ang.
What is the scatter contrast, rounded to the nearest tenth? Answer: 6.3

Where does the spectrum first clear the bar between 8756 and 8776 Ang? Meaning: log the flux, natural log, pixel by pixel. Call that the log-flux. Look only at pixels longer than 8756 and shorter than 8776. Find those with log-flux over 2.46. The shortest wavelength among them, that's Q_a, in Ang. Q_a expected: 8756.68 Ang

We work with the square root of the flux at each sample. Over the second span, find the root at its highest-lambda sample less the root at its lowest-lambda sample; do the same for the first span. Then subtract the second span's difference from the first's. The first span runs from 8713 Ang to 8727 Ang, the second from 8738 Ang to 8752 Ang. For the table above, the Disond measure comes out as -0.5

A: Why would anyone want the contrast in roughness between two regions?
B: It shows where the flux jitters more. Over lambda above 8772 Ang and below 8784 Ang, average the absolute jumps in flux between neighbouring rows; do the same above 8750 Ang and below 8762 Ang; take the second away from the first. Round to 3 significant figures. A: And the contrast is 1.26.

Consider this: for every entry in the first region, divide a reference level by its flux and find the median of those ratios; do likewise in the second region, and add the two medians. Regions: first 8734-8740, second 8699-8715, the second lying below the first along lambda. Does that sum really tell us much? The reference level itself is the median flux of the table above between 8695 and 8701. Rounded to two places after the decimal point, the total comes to 2.04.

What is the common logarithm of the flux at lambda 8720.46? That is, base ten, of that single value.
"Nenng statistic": 1.124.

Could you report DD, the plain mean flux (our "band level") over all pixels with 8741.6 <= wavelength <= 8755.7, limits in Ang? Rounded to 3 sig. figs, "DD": 12.0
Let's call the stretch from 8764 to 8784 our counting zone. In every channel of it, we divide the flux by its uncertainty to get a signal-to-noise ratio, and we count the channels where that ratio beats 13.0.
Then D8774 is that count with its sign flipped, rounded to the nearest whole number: -1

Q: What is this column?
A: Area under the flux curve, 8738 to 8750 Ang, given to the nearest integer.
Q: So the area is 141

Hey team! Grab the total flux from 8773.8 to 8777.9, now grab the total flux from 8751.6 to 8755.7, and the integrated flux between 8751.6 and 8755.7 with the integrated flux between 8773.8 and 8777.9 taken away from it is -9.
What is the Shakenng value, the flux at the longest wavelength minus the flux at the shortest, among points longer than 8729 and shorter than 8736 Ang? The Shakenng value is -0.3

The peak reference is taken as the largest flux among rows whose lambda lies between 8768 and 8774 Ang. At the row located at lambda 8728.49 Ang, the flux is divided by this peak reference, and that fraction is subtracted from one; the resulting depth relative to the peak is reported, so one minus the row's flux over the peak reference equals 0.17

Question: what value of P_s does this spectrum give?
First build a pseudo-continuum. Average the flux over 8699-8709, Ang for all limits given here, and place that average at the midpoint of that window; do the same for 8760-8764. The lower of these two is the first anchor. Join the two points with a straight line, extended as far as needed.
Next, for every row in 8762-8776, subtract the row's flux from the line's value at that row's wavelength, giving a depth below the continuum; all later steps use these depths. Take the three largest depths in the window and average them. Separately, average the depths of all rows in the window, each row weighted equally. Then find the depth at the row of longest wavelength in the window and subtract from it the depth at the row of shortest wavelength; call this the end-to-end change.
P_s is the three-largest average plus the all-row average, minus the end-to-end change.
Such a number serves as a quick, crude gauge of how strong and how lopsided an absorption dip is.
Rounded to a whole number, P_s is 3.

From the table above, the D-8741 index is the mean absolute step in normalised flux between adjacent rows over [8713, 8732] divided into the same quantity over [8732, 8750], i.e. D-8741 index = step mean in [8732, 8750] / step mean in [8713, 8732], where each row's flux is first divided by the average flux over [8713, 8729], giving 1.2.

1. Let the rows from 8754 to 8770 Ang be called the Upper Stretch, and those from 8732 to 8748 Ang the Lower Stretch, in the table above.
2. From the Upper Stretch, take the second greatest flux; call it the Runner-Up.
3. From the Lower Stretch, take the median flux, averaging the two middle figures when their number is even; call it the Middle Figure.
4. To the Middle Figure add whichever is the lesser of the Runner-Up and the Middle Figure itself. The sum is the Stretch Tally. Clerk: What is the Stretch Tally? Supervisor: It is 24.1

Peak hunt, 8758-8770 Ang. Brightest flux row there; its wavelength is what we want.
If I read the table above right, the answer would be 8764.75 Ang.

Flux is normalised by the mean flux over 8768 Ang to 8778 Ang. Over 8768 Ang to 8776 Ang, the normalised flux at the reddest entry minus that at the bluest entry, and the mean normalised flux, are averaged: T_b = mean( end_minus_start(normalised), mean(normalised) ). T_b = 0.51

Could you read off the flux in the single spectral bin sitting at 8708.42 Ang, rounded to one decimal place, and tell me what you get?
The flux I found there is 15.1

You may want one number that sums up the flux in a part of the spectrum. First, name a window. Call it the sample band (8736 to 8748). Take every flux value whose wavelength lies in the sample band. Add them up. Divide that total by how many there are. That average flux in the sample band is 11.6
